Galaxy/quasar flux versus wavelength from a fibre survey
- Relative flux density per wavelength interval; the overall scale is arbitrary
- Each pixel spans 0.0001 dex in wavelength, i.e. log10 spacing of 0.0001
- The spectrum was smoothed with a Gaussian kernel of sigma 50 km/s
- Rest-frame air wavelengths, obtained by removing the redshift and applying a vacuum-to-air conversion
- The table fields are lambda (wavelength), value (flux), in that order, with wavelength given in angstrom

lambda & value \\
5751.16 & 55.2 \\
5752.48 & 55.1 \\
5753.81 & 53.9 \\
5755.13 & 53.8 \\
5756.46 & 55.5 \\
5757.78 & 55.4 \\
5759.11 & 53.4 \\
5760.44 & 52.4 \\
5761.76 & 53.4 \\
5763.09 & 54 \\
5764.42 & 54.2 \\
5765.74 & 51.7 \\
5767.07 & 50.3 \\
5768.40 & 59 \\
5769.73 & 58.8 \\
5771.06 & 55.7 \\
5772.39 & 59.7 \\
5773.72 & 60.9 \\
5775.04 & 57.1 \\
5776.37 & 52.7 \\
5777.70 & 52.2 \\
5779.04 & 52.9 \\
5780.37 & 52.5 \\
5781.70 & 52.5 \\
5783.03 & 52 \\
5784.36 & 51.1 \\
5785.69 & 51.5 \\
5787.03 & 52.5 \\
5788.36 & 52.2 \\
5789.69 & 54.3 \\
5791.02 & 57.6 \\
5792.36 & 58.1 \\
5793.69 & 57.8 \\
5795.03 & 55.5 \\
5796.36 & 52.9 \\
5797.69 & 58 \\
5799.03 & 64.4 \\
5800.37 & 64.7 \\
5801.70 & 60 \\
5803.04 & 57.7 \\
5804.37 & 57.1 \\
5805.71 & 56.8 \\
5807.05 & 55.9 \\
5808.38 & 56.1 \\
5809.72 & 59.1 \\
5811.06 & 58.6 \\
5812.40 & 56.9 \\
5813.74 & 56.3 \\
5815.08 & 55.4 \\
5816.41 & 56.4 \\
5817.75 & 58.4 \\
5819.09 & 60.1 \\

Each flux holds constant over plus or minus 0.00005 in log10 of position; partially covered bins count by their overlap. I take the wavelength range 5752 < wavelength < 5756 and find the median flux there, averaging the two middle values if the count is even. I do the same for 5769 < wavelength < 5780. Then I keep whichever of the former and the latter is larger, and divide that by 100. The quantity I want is 0.56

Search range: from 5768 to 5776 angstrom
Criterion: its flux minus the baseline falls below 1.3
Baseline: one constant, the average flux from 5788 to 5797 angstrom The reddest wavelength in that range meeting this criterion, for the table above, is 5771.06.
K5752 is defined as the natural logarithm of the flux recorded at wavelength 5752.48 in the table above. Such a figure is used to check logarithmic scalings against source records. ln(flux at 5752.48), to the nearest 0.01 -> 4.01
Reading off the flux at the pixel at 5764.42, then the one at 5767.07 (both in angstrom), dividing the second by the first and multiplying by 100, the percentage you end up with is 93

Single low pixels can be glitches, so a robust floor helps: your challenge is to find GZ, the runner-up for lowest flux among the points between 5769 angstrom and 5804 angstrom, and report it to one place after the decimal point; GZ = 51.5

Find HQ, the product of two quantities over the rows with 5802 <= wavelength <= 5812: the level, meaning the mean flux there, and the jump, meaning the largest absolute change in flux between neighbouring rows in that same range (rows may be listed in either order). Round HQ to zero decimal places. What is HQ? 172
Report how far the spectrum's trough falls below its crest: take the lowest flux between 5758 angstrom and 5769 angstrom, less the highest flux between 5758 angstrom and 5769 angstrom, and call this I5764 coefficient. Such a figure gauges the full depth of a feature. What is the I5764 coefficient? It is -8.7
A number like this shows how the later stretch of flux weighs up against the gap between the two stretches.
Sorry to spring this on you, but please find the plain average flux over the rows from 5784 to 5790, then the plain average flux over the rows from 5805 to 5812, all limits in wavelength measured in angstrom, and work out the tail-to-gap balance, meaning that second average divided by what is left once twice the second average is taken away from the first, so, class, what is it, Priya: -0.920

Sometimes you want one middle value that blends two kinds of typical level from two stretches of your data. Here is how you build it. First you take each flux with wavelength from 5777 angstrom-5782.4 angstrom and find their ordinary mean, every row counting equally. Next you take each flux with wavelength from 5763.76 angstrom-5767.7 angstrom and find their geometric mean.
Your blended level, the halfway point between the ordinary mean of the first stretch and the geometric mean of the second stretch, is 52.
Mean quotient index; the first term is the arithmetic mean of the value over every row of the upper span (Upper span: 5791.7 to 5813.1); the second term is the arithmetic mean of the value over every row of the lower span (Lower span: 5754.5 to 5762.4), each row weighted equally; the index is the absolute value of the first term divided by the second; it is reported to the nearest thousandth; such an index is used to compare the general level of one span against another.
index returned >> 1.076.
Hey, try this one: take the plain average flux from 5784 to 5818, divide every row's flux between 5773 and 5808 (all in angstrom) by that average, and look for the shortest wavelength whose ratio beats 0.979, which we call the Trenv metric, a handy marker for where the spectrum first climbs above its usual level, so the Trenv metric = 5773.72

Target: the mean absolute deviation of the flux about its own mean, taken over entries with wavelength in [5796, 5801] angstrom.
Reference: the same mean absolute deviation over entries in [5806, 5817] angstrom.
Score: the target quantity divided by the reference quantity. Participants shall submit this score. 4.5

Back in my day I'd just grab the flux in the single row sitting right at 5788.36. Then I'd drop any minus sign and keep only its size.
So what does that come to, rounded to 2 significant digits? 52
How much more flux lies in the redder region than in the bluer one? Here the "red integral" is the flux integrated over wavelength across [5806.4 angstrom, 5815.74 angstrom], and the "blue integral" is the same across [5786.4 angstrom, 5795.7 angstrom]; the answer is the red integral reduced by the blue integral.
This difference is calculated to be 16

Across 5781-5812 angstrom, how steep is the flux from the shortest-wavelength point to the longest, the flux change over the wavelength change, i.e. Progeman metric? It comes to 0.2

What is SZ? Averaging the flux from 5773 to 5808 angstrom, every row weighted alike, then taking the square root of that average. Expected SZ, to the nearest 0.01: 7.47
